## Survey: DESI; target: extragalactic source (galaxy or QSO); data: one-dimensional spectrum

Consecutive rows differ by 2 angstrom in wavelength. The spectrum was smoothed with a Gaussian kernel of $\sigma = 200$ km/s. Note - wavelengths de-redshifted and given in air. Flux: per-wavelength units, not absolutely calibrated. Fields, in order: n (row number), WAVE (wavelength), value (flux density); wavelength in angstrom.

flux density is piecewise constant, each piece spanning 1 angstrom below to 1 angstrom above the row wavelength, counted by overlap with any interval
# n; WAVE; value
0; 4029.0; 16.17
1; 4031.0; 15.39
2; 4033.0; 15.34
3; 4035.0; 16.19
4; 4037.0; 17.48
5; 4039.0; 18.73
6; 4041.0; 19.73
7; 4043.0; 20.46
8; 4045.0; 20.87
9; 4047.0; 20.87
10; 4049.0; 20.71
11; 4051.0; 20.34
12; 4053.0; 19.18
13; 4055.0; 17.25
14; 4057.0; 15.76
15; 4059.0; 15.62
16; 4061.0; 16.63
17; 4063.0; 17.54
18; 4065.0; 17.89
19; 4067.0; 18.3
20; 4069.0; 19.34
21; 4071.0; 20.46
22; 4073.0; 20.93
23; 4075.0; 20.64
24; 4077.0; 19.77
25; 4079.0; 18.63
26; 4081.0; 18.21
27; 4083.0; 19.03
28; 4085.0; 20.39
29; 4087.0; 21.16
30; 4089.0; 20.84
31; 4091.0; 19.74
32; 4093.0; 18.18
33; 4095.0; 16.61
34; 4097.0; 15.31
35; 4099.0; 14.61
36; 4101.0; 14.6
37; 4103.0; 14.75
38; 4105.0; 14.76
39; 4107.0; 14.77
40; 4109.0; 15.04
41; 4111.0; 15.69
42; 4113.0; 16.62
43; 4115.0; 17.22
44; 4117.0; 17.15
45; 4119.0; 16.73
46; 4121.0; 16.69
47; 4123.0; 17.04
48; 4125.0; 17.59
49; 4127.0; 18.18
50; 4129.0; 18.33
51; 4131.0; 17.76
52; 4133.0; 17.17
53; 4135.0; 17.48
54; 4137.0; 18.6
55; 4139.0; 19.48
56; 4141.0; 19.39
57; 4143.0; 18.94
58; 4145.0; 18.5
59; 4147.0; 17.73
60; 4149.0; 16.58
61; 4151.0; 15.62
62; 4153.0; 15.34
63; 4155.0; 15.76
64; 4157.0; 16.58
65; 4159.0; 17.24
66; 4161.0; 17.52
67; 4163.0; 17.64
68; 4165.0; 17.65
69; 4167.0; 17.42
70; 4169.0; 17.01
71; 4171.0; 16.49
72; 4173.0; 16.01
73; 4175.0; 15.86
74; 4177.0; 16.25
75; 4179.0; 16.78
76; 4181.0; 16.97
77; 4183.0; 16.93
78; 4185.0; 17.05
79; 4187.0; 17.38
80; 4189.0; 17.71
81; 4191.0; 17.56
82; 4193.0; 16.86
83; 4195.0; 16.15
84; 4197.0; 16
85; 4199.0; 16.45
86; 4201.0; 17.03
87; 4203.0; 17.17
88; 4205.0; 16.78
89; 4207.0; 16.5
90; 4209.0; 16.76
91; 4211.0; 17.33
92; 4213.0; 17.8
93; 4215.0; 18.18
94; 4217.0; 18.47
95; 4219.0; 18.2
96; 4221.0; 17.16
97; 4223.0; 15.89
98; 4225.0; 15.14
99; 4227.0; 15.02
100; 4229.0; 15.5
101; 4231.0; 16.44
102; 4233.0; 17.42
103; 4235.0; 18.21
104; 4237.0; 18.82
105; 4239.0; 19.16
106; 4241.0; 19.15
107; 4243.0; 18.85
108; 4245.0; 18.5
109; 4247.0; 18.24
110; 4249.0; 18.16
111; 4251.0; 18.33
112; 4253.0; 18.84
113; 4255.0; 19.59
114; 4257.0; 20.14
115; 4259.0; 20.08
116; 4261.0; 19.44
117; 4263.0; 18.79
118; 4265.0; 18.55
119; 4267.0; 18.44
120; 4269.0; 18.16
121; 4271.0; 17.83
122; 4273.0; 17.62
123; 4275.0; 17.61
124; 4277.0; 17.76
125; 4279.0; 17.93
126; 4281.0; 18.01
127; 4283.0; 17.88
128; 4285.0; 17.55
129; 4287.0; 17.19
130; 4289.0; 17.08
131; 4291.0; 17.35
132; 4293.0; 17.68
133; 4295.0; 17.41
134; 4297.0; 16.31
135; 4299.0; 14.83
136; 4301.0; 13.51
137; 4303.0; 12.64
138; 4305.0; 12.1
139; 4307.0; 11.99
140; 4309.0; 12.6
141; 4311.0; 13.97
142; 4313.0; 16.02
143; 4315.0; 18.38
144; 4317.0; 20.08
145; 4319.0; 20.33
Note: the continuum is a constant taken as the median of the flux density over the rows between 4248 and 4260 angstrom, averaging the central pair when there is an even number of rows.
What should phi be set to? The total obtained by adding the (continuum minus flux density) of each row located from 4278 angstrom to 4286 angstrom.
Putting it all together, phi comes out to 5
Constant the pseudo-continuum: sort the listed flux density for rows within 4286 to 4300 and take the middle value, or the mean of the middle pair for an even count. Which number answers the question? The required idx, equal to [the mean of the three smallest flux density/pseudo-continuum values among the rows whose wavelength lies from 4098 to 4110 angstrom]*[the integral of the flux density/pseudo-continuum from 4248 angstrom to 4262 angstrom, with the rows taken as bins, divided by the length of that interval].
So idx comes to 0.95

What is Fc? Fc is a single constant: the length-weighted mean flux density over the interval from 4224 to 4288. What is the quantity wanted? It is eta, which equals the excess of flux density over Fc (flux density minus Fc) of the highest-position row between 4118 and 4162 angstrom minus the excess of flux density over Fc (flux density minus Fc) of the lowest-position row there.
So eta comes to 0.8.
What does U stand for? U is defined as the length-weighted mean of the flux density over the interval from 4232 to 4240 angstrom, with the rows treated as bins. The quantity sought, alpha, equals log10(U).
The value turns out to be 1.26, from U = 18.4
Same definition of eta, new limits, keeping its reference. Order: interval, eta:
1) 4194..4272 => 1.7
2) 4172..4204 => 1.2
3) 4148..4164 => 1.1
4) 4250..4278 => -0.6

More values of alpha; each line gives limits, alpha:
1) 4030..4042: 1.23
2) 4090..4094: 1.28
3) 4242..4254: 1.27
